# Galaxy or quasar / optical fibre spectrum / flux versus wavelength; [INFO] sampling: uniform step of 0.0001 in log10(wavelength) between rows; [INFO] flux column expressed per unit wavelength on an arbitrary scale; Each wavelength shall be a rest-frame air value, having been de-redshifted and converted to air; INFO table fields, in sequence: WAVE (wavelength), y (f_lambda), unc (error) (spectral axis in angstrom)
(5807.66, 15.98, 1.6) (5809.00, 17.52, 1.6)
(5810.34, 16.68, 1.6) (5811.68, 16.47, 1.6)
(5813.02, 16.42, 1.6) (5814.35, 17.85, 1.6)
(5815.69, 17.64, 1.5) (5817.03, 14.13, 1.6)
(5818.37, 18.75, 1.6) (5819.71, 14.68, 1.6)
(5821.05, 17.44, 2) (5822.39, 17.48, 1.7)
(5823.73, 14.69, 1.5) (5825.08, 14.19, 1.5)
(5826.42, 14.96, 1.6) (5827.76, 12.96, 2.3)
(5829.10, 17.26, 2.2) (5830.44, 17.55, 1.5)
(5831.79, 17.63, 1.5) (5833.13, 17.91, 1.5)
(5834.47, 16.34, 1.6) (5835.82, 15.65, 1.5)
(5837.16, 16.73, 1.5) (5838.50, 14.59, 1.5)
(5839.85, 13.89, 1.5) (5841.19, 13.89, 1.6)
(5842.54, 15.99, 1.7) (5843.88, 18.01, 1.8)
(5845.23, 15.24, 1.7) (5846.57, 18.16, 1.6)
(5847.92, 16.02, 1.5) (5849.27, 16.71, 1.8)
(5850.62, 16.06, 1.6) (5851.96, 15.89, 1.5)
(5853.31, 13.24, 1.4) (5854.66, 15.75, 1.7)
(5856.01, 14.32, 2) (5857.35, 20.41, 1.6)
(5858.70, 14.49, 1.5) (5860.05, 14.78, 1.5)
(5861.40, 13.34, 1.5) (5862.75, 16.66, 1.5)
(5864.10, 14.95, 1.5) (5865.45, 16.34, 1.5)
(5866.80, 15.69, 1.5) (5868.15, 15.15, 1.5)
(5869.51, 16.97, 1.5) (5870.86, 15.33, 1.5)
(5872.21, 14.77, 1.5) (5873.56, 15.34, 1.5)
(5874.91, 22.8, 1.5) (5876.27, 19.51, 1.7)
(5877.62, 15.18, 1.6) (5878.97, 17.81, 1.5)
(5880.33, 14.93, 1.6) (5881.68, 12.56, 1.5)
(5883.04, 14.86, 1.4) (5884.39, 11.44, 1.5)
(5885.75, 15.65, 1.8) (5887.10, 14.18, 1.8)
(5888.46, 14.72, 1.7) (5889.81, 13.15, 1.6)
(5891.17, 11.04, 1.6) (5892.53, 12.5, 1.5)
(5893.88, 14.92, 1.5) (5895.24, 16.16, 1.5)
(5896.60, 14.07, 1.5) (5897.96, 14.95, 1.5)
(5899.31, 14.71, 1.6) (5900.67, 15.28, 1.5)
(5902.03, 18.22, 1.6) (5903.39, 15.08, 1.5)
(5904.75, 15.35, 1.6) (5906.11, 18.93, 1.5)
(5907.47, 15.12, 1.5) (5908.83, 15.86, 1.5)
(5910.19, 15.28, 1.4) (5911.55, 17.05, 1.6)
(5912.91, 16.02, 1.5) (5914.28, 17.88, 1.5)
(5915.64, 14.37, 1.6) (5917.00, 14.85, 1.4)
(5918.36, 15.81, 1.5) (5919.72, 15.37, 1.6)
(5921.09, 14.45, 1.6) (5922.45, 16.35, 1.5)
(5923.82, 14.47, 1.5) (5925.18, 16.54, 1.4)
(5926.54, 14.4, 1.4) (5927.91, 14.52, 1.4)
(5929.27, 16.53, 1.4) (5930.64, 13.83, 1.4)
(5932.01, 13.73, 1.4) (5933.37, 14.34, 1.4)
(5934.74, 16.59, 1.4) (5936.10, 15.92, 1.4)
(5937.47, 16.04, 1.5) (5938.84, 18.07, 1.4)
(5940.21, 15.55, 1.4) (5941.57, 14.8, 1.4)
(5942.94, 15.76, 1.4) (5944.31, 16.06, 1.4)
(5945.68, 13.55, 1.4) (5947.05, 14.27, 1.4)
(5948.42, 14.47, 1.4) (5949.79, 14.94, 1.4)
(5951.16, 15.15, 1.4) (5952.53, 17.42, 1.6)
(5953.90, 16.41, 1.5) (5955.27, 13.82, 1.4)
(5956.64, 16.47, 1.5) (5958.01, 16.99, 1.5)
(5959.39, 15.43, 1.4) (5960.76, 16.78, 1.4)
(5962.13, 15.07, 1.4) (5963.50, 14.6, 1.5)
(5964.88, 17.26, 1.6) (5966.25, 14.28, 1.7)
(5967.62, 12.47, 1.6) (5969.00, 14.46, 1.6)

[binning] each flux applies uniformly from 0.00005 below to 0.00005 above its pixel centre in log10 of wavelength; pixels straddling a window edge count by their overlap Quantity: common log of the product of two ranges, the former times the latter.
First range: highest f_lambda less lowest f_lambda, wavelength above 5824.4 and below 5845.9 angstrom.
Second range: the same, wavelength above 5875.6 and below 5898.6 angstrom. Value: 1.63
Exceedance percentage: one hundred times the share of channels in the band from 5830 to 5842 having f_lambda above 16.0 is 56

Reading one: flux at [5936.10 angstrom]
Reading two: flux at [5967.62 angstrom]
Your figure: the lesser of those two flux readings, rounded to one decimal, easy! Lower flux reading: 12.5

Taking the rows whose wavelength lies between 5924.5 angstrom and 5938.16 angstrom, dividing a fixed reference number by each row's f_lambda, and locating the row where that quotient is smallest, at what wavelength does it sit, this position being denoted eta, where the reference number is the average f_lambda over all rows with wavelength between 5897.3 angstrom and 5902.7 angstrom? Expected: 5934.74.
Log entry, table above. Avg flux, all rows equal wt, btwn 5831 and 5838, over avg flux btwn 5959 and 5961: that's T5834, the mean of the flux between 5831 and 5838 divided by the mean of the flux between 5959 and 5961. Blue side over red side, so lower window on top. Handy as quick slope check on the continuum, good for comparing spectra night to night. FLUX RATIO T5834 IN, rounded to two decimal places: 1.05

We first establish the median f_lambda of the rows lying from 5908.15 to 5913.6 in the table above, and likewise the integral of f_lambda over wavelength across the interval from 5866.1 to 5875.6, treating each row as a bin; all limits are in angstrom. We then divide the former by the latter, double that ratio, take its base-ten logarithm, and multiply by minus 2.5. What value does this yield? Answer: 1.73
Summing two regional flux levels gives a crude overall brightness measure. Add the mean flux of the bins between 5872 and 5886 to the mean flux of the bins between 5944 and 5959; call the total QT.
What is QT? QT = 31.3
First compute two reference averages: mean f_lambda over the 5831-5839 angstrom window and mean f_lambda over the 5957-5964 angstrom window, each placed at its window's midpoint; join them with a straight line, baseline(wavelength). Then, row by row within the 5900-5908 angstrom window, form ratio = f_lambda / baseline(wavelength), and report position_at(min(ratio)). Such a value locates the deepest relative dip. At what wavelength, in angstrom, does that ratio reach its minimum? 5903.39 angstrom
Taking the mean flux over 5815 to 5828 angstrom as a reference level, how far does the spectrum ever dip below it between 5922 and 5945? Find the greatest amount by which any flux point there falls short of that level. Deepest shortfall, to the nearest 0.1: 2.0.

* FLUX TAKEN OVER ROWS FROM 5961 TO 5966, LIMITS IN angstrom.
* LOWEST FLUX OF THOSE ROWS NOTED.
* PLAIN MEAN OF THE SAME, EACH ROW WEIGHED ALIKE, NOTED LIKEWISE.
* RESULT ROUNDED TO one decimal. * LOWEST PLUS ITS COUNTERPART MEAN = 30.2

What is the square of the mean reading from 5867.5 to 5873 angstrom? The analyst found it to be 242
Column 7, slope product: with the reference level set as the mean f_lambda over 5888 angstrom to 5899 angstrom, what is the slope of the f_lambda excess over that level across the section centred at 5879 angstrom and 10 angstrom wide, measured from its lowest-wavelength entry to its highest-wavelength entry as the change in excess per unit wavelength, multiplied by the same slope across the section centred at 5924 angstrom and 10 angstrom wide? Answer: 0.10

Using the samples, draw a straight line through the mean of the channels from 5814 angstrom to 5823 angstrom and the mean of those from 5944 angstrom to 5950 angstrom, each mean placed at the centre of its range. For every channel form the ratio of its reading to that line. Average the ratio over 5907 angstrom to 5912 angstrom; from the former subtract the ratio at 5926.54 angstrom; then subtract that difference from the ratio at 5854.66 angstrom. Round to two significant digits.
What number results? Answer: 0.90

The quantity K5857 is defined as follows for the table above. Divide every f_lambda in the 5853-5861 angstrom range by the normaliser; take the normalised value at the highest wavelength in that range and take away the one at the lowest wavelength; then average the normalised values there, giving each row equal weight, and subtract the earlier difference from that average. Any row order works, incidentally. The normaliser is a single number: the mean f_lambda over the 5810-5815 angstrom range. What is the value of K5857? 0.83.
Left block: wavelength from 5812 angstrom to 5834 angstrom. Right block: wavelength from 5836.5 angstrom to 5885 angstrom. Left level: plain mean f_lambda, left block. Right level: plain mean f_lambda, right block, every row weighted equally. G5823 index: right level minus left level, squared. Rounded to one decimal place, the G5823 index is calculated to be 0.3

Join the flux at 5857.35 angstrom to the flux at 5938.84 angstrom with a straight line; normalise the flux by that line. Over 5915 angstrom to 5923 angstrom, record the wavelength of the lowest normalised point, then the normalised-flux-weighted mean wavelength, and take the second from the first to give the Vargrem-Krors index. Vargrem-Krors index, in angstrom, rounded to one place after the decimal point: -3.5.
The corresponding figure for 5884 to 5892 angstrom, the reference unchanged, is 3.5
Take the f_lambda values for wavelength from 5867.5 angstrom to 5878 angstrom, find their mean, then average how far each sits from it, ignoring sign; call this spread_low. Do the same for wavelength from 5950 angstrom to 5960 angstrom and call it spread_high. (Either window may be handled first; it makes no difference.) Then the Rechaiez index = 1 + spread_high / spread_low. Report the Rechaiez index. 1.5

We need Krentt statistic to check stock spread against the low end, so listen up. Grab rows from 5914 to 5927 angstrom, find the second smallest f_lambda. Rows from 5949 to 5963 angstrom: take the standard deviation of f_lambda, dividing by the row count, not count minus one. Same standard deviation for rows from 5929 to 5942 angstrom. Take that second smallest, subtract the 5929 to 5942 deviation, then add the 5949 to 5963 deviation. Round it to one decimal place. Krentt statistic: 14.2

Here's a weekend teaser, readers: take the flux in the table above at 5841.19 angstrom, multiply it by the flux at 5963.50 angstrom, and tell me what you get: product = 203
